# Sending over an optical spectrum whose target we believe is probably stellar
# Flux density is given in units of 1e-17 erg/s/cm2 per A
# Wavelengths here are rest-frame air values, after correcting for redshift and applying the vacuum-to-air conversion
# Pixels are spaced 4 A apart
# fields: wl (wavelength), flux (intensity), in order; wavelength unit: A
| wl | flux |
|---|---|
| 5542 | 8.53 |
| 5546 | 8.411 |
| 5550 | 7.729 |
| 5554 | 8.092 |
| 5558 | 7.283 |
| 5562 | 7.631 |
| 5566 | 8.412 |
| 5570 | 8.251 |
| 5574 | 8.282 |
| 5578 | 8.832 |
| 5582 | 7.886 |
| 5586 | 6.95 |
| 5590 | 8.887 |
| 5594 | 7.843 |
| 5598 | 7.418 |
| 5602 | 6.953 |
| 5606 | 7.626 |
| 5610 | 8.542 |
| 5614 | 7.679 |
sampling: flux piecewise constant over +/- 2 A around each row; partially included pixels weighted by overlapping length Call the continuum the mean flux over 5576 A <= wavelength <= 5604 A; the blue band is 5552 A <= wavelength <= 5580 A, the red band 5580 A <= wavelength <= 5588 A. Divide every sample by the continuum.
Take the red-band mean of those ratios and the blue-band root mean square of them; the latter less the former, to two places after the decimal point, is 0.09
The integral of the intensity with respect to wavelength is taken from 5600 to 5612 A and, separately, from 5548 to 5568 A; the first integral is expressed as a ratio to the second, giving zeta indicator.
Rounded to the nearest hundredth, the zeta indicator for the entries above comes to 0.59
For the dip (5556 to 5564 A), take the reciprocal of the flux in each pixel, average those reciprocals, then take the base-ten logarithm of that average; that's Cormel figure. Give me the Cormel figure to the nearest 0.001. -0.872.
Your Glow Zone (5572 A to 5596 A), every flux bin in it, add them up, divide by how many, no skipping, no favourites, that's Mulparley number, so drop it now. 8.11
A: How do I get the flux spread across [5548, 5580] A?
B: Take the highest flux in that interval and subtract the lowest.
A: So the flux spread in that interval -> 1.55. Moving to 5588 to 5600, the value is 1.47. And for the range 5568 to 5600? 1.94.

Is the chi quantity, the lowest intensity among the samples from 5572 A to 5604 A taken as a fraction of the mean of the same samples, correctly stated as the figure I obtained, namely 0.882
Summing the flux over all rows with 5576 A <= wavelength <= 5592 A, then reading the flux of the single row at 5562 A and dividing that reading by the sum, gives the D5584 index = 0.234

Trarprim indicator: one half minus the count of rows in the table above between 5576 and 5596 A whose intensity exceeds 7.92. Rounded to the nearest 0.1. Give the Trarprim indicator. -1.5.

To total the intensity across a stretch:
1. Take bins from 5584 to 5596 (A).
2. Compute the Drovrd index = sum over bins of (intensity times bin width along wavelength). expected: 95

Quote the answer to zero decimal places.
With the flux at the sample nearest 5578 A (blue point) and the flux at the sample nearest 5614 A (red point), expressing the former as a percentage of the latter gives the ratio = 115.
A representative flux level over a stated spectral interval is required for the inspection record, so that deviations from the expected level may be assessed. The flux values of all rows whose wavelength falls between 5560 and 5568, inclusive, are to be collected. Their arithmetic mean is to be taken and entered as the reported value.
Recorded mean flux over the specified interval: 8.0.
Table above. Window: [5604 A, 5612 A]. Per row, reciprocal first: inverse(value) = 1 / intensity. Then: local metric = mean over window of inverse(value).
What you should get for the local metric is 0.124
